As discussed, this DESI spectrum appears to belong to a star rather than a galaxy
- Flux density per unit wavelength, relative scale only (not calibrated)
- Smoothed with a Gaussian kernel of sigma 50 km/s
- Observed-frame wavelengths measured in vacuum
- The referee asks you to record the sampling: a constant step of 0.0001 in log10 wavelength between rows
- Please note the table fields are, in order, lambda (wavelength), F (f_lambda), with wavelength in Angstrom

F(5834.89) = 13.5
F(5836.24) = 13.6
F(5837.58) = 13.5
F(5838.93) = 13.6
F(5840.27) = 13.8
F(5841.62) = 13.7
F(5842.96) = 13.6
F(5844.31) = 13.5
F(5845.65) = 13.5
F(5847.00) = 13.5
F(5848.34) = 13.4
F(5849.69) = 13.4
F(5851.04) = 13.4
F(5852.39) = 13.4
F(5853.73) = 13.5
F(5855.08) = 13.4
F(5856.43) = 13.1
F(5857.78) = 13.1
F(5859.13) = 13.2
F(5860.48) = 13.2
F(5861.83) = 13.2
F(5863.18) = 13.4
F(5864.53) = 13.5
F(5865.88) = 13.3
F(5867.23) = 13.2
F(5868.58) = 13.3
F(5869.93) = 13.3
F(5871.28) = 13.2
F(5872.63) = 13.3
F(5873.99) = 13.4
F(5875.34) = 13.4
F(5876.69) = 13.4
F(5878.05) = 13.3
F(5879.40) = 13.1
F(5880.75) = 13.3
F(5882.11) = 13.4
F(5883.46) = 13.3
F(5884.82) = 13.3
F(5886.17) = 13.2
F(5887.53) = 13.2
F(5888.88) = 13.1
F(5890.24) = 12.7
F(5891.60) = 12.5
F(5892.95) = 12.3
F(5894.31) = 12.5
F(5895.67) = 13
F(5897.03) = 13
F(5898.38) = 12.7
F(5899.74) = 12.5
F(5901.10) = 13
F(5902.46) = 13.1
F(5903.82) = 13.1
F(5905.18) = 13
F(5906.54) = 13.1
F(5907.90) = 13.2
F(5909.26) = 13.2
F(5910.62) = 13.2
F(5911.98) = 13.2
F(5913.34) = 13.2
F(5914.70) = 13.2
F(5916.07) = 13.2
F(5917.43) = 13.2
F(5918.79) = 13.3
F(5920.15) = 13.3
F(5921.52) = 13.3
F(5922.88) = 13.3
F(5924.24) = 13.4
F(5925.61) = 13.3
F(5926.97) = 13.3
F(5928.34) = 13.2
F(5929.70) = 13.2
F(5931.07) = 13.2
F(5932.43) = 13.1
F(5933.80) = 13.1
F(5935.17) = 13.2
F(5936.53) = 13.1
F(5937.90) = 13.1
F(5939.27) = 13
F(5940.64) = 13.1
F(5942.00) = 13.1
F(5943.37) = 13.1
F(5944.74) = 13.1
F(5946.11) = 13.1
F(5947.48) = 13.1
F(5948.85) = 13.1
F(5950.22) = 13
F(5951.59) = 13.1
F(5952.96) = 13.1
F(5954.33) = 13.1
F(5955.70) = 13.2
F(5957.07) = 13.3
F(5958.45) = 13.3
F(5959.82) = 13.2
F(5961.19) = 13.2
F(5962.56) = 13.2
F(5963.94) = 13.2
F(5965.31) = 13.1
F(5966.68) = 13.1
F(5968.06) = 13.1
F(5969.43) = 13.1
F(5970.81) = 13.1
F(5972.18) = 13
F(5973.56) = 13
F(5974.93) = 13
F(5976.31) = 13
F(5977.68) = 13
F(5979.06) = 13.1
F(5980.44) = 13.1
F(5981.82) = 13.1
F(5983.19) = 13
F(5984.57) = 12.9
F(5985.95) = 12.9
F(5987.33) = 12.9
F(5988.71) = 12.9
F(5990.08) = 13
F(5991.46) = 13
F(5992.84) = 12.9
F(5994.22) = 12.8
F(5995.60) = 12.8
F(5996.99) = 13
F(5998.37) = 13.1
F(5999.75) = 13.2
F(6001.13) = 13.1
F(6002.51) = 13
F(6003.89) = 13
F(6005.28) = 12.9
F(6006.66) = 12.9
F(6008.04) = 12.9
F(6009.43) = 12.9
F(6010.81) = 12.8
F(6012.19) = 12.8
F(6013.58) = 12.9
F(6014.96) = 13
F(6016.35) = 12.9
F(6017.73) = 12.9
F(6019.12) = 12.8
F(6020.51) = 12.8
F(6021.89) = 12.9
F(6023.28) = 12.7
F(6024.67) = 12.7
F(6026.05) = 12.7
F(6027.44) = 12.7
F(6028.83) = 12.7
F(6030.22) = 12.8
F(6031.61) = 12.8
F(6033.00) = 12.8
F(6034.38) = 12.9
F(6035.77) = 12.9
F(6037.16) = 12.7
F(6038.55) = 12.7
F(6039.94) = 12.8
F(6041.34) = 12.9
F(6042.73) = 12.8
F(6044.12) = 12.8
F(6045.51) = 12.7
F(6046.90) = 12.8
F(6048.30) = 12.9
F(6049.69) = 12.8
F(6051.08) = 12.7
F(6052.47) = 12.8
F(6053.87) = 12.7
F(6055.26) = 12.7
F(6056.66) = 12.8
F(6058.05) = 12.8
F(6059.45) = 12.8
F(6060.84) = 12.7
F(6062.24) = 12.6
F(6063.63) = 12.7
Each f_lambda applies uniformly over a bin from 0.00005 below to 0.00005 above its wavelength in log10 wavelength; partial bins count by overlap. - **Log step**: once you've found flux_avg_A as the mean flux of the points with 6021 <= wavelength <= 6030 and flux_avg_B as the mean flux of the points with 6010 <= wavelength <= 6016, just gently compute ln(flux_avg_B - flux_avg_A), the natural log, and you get -2.0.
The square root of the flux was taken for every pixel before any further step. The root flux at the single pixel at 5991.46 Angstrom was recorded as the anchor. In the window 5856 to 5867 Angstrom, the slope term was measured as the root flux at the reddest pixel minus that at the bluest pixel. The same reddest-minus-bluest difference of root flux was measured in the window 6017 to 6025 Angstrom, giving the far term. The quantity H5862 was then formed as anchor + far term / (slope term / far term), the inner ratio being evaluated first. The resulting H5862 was 3.63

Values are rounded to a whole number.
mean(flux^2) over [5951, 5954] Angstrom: 172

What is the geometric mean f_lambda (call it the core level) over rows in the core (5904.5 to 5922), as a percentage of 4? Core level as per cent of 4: 330.0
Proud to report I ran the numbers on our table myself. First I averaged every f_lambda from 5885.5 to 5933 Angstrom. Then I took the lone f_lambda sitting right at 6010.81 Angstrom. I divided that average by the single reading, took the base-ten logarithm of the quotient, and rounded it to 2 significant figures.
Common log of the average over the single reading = 0.0091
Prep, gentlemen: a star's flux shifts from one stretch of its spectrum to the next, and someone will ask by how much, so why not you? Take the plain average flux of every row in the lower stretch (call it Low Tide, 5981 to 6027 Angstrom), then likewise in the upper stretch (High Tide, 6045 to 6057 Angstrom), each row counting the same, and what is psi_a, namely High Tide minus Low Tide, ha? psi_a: -0.15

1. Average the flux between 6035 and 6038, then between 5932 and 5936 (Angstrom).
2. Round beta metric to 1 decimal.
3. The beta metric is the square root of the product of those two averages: 13.0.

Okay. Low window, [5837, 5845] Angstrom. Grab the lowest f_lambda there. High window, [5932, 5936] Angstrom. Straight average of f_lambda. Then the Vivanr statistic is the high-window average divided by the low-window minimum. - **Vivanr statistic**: 0.973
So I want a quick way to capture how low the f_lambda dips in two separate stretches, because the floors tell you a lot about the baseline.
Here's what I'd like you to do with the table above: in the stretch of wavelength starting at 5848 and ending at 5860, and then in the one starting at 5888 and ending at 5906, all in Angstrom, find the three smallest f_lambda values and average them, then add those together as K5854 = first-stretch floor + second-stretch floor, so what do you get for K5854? 25.6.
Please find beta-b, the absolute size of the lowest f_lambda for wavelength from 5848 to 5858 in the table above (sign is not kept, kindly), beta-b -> 13.1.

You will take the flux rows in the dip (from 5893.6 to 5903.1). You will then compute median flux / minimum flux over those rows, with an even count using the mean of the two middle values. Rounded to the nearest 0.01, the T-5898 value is 1.04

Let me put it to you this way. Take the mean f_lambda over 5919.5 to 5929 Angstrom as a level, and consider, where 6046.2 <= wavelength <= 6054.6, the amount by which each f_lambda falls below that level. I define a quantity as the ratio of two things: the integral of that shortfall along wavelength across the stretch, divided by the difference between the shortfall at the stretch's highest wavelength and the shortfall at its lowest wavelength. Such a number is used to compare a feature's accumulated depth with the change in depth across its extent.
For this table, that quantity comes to 43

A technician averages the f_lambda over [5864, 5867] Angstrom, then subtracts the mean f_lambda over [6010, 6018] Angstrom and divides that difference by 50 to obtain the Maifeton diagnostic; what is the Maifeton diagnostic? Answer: 0.010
